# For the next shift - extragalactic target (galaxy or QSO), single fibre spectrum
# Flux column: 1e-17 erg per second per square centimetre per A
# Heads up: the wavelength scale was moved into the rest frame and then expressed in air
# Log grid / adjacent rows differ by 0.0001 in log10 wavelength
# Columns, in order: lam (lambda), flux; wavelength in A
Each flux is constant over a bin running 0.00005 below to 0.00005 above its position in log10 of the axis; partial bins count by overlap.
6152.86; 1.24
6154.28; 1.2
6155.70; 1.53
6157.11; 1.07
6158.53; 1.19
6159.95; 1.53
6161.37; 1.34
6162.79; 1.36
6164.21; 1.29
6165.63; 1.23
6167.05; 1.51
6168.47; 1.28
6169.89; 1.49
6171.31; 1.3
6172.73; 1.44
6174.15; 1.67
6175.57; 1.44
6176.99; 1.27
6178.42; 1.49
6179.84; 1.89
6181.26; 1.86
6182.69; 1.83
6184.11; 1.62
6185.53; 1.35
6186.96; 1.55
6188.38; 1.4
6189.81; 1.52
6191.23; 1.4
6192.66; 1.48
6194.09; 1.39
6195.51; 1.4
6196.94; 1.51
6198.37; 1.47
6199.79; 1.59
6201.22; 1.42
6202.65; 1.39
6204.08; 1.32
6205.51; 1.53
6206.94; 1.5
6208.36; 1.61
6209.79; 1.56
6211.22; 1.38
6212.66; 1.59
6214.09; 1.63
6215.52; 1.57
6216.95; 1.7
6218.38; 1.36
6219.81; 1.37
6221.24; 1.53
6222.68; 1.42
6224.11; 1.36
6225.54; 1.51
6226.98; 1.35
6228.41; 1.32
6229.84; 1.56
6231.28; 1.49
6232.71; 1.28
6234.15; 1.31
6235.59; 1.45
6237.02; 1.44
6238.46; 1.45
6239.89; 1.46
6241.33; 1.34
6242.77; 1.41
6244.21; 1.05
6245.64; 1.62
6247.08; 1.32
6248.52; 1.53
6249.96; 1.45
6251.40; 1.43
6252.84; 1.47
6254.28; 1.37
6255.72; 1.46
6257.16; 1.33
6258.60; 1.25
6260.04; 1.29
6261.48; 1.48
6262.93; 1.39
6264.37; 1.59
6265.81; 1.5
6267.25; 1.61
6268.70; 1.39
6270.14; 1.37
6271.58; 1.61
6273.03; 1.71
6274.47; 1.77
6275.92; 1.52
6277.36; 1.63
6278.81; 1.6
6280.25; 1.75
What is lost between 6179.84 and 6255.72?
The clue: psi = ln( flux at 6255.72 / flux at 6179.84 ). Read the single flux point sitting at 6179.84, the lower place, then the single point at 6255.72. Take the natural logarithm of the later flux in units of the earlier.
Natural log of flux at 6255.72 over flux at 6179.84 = -0.26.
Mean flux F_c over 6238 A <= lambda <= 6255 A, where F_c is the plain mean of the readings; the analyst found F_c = 1.41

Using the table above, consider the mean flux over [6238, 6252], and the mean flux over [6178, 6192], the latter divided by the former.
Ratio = 1.13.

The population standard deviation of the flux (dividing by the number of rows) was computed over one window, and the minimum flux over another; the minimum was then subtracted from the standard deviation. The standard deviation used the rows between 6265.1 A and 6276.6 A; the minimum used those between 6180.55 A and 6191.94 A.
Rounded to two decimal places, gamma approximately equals -1.22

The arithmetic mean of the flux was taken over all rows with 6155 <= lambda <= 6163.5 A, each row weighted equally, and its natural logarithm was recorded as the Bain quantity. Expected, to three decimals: 0.290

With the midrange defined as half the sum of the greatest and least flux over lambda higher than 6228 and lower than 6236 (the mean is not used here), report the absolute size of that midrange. 1.42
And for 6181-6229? 1.59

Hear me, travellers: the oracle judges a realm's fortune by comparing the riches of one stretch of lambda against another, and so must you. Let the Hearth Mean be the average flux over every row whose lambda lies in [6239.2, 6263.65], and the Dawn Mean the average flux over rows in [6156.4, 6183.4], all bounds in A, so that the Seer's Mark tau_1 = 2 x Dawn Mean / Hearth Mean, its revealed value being 2.08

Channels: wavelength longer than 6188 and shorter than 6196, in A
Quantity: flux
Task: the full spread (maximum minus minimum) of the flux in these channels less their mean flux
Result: -1.30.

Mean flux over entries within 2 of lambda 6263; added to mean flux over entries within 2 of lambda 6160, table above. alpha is 2.84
